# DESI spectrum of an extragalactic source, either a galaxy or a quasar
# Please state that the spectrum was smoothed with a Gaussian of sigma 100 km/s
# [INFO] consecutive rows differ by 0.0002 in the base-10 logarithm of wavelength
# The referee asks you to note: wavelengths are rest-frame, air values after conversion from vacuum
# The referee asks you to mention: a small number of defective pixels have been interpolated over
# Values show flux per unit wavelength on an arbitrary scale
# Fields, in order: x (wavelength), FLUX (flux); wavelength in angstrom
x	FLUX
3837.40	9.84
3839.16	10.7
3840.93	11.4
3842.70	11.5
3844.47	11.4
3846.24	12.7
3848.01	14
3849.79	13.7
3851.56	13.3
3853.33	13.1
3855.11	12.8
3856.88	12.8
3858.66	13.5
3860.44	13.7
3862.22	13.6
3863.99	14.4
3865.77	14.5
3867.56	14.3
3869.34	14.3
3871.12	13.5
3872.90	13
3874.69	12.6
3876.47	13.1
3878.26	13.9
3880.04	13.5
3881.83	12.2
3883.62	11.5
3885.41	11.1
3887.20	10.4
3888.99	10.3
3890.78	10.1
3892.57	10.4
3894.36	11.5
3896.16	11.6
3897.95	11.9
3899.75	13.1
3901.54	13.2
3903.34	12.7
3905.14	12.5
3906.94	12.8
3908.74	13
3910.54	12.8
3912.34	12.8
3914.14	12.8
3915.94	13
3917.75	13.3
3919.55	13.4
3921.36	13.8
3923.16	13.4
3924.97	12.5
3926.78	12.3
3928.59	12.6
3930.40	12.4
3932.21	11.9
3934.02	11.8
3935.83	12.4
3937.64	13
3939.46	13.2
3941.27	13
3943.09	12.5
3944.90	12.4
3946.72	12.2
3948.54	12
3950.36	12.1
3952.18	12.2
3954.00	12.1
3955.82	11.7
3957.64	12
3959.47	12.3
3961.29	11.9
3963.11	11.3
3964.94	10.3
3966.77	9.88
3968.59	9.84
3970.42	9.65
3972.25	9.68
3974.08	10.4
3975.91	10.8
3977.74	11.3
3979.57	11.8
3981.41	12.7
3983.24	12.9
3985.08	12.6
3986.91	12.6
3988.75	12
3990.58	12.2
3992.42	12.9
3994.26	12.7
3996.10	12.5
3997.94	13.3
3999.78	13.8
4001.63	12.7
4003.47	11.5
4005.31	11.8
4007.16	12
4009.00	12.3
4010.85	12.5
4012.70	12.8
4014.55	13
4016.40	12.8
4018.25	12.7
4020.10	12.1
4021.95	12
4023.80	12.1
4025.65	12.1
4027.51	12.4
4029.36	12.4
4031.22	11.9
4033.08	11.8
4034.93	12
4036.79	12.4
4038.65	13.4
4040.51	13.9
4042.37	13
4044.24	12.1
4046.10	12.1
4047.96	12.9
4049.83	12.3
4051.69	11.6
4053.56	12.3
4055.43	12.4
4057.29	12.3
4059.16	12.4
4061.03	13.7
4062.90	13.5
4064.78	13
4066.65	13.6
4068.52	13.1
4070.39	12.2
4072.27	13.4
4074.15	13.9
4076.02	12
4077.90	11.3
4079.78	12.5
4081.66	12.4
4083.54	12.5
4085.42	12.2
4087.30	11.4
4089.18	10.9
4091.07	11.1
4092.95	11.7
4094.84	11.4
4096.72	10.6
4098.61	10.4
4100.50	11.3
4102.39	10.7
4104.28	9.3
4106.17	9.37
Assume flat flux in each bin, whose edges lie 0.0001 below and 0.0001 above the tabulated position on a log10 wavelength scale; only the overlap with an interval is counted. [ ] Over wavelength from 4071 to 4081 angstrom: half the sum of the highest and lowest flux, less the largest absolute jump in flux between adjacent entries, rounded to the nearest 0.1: 10.7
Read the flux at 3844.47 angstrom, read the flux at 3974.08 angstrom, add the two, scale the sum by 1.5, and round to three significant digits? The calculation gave 32.7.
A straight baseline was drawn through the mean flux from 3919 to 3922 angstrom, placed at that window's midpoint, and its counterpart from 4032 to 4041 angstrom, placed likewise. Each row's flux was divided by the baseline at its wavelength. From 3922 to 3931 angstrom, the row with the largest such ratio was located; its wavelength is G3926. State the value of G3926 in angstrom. 3923.16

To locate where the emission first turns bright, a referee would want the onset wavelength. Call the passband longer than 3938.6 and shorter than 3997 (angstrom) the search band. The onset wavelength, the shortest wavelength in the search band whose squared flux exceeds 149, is 3939.46 angstrom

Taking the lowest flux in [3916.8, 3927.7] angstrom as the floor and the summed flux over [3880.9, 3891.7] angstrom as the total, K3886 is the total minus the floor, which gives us 53.3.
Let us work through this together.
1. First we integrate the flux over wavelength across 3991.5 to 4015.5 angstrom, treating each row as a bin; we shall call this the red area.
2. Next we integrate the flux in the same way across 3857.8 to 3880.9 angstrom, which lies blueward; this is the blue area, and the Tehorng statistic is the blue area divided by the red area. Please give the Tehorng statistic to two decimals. 1.05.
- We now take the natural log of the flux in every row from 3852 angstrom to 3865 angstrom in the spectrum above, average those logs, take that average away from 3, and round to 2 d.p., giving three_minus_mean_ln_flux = 0.40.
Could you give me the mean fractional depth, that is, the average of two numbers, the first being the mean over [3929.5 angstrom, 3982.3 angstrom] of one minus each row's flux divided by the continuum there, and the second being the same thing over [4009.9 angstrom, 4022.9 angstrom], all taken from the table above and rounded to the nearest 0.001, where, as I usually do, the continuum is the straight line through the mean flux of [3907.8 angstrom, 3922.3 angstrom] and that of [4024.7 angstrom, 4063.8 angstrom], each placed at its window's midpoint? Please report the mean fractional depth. 0.052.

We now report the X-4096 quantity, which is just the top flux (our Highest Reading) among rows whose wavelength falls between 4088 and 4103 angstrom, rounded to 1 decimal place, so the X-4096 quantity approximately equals 11.7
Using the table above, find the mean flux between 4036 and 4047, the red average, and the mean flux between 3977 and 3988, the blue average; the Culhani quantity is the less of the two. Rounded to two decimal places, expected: 12.32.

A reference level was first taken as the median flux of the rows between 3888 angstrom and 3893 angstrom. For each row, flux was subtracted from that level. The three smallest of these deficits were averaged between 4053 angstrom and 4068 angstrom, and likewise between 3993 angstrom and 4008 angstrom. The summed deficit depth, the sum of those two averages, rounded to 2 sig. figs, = -6.3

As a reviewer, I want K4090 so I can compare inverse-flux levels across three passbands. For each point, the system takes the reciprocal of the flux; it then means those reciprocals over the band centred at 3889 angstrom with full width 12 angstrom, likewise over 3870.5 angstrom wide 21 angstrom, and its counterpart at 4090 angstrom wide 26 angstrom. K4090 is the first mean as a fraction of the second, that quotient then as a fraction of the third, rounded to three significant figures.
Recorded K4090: 14.6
